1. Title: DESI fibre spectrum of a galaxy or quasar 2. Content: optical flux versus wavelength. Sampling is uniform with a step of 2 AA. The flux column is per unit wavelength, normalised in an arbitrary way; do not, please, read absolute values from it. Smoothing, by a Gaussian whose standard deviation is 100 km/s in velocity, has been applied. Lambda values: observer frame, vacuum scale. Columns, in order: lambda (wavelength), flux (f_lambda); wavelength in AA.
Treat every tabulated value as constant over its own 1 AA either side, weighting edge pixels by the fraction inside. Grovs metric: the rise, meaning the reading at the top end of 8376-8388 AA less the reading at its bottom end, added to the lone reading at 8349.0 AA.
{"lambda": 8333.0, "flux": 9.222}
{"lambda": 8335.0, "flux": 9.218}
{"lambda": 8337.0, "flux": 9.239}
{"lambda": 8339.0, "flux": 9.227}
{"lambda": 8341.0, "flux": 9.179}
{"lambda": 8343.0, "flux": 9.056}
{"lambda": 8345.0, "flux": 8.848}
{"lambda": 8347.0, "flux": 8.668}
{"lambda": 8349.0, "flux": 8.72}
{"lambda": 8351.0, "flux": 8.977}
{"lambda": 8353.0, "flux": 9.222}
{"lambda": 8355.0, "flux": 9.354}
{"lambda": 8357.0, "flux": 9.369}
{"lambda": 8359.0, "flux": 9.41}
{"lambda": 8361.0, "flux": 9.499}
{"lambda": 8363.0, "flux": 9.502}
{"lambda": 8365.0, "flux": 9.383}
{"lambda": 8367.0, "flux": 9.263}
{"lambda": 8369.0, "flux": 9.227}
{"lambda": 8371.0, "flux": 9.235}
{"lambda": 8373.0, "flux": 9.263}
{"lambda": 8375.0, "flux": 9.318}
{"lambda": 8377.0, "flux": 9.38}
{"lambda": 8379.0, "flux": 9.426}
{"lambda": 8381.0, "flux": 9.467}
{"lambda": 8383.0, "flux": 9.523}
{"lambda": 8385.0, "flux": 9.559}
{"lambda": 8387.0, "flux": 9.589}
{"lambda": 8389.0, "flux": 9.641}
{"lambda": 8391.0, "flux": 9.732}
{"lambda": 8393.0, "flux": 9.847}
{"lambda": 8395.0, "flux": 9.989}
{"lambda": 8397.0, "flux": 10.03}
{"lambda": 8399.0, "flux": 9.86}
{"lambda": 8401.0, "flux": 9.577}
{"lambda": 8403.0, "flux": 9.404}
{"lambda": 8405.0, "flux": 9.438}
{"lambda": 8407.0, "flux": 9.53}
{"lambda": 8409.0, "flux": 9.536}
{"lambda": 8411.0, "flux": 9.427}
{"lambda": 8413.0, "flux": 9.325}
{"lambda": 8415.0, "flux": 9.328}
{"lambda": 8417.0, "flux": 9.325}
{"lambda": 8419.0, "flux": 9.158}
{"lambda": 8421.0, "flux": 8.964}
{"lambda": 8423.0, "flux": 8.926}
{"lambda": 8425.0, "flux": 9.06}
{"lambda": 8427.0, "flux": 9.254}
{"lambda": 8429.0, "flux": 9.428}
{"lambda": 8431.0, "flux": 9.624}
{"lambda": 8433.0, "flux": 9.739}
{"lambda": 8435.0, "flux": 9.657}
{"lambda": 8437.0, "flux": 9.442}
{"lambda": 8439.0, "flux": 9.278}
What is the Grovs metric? 8.9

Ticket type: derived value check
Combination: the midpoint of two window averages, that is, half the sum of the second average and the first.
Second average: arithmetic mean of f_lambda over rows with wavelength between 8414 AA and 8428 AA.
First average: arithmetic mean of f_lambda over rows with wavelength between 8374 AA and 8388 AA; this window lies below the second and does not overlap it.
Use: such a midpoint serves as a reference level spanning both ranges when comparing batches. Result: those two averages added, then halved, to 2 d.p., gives 9.31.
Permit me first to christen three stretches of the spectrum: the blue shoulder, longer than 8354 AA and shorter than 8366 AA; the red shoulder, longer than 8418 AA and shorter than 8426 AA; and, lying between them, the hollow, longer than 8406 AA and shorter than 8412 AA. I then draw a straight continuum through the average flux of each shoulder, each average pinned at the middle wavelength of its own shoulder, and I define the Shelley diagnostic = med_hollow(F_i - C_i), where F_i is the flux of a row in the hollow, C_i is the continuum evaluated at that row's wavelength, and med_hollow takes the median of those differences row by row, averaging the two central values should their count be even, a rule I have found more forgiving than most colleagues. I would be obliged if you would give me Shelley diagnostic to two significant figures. 0.41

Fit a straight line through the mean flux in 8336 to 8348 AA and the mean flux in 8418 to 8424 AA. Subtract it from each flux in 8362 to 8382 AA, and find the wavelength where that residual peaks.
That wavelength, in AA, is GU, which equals 8363.0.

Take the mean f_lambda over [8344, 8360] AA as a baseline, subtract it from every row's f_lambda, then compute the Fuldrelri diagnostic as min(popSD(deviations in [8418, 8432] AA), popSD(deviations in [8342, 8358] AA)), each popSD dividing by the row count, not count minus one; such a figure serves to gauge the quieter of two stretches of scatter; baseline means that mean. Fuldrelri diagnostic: 0.24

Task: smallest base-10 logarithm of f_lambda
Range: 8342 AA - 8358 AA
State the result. 0.938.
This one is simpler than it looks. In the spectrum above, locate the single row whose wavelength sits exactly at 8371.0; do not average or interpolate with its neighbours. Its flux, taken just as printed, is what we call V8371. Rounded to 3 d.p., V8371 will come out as 9.235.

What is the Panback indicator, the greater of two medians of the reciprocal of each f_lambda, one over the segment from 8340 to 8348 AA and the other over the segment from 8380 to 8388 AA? 0.112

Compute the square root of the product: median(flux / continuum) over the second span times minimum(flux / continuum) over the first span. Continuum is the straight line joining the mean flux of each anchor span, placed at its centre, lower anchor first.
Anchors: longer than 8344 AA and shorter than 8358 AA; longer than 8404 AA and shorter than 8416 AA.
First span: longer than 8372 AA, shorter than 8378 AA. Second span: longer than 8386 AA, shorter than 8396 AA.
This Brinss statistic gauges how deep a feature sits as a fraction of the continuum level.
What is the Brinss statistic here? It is 1.028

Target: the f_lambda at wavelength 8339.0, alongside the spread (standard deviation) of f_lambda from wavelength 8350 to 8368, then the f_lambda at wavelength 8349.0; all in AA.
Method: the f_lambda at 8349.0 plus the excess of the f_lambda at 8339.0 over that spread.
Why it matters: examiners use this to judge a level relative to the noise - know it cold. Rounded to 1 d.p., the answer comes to 17.8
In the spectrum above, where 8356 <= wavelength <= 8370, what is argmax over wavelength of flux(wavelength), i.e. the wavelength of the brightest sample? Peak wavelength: 8363.0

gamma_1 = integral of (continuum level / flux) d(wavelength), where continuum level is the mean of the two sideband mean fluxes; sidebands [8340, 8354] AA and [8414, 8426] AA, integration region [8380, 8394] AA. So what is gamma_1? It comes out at 13.2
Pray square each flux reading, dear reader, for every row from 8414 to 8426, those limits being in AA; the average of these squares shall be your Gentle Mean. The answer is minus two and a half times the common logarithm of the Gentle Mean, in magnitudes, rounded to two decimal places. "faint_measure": -4.80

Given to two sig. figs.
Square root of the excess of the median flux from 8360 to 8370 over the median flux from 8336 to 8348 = 0.52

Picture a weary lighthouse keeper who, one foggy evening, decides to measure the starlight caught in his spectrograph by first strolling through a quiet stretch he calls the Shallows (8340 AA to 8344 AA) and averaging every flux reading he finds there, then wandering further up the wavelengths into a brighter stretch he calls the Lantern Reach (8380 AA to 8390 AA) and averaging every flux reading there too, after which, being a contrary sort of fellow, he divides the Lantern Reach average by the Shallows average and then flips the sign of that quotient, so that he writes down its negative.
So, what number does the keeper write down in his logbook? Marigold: -1.05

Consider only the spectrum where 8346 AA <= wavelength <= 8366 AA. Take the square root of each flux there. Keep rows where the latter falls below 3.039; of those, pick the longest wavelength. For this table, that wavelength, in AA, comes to 8353.0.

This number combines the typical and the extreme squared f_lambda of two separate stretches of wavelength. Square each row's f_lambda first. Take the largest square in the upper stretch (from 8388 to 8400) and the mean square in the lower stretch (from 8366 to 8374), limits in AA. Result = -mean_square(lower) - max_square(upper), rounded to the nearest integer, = -186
